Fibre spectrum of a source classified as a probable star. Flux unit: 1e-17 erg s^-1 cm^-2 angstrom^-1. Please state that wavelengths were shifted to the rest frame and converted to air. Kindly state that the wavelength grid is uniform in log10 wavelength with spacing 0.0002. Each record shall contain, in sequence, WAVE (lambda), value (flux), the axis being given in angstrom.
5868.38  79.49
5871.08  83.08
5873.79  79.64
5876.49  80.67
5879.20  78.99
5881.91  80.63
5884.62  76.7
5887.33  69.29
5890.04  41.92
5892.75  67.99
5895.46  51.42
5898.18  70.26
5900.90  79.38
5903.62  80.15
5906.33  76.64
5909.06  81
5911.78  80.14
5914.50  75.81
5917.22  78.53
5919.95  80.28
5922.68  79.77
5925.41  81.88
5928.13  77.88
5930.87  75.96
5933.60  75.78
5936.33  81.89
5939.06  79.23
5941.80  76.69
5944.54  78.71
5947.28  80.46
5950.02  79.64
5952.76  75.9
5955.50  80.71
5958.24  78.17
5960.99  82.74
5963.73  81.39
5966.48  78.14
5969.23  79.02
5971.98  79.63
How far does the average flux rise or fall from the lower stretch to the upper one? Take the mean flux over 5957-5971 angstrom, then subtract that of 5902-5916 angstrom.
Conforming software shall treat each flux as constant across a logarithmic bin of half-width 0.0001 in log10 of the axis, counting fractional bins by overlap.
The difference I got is 1.1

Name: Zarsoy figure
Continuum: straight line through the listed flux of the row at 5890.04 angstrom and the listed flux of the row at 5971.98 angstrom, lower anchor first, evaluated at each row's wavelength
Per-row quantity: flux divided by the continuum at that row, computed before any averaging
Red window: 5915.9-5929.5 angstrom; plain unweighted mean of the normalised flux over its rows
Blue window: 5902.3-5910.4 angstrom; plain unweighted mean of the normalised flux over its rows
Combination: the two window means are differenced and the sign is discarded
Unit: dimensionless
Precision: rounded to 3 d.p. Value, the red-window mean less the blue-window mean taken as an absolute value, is 0.204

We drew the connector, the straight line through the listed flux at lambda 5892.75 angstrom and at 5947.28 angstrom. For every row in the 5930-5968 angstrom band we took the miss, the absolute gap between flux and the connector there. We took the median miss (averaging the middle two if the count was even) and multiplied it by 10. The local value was 16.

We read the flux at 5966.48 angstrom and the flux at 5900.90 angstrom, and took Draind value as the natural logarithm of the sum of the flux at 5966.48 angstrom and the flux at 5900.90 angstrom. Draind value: 5.06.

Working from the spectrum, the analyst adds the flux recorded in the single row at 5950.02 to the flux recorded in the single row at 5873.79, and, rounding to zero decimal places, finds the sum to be 159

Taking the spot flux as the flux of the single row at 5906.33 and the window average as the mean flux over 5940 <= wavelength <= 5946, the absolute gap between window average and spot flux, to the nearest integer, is 1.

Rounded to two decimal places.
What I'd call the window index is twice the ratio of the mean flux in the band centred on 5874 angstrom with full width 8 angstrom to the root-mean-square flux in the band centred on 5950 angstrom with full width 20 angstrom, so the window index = 2.06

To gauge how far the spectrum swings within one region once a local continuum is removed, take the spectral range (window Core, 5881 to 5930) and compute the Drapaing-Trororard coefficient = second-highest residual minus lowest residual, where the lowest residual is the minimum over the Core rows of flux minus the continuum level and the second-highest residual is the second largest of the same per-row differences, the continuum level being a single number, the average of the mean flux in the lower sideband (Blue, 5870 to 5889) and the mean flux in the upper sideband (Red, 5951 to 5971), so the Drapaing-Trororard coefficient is 39.1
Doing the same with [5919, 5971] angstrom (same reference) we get 6.1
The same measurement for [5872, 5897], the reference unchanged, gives 38.7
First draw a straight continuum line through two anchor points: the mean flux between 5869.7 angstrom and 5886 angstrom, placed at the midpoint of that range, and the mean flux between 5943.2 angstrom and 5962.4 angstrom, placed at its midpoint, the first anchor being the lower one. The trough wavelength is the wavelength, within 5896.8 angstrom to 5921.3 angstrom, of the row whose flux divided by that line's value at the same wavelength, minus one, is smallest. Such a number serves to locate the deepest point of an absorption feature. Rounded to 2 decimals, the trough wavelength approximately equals 5898.18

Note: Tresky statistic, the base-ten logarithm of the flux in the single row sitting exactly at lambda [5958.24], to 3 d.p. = 1.893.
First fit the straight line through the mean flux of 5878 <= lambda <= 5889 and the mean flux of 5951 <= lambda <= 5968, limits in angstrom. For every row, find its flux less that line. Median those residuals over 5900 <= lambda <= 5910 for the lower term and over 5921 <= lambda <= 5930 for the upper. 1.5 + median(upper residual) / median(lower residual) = 2.2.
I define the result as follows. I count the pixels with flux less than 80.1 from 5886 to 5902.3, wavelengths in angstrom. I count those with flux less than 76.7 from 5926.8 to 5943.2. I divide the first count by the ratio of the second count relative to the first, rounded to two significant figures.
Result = 12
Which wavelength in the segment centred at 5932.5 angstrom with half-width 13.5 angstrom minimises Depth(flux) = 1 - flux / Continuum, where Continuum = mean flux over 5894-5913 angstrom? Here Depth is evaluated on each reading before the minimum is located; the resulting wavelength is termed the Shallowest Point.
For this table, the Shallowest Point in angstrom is 5936.33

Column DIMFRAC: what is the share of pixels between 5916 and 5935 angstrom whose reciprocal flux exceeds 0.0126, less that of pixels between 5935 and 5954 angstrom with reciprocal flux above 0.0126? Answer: 0.00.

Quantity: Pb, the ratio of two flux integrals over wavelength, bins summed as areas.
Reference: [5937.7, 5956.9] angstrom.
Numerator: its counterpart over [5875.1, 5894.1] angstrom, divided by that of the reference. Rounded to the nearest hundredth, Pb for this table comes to 0.89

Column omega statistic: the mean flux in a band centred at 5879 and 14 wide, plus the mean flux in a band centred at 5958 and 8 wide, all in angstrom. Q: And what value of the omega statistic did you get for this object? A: 160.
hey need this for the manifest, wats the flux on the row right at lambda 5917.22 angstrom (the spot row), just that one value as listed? 78.53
